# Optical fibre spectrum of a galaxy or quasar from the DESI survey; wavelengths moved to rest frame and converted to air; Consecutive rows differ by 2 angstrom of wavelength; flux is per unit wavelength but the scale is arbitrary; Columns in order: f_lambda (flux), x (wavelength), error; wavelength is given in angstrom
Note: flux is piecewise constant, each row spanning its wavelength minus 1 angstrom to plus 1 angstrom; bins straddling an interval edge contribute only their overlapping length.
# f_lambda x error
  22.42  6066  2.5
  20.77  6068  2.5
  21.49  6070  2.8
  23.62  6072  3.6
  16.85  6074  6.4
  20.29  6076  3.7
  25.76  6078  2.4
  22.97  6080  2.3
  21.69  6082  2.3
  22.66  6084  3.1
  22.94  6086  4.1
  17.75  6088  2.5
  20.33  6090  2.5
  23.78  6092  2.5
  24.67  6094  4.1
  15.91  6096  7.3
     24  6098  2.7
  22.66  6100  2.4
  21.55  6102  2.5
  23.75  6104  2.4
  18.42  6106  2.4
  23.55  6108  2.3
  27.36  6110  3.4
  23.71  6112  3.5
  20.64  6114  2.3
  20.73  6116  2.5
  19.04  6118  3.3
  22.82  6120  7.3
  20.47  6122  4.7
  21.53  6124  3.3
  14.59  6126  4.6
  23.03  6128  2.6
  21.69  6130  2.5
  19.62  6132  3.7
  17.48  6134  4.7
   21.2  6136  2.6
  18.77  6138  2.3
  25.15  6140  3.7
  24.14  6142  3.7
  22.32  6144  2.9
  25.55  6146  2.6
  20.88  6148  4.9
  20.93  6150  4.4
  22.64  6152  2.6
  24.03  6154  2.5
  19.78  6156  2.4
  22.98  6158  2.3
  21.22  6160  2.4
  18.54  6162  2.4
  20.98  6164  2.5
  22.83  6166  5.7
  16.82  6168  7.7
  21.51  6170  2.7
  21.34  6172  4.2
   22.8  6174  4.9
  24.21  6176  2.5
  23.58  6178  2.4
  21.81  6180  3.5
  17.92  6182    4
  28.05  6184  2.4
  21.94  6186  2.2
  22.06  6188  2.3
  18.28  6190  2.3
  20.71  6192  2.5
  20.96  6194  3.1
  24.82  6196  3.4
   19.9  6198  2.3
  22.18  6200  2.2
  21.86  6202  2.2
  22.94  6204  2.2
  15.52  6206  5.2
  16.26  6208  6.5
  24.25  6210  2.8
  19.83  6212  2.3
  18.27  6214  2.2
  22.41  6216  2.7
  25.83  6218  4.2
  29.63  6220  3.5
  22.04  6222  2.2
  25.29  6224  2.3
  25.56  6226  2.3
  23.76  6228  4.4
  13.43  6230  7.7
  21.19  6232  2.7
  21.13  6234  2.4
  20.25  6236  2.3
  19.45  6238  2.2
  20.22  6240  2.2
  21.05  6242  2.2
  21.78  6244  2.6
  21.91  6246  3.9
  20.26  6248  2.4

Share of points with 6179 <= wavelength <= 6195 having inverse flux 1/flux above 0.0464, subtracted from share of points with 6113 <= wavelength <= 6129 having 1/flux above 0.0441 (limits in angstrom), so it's 0.25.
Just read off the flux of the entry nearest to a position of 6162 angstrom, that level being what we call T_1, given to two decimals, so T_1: 18.54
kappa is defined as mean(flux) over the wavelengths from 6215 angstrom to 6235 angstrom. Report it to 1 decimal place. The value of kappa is 23.0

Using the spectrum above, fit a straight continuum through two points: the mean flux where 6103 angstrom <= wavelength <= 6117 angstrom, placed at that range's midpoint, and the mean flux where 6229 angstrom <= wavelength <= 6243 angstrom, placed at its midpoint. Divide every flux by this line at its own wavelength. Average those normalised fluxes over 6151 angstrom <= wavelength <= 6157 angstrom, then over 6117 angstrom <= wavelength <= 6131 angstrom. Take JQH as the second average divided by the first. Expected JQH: 0.89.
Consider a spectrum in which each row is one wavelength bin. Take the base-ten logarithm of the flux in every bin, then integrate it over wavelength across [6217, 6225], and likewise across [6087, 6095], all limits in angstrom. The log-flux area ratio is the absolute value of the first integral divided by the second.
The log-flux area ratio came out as 1.06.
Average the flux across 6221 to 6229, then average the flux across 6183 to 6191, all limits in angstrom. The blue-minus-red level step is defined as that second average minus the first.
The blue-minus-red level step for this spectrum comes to -1.6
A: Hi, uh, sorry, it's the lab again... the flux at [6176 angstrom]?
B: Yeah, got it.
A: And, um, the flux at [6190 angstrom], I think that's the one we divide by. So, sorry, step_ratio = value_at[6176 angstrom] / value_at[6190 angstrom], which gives 1.3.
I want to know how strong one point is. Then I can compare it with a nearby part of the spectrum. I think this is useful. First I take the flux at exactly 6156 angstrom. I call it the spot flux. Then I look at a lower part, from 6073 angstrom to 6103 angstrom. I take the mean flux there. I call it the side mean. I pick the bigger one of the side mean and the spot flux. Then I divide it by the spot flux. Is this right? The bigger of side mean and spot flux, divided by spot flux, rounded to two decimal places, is 1.09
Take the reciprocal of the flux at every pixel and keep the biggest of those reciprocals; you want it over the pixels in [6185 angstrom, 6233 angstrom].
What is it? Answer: 0.074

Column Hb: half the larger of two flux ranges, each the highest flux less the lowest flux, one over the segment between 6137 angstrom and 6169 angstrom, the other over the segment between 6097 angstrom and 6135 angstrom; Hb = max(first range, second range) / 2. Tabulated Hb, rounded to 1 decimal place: 6.4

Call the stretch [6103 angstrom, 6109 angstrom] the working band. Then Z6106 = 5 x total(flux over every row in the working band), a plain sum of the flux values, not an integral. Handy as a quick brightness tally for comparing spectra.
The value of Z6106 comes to 329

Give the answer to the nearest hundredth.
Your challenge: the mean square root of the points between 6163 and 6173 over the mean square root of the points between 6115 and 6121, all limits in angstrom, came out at 1.00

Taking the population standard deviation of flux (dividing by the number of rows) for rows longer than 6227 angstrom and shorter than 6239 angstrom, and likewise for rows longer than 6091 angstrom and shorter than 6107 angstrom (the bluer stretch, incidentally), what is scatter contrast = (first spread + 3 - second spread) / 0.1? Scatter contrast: 33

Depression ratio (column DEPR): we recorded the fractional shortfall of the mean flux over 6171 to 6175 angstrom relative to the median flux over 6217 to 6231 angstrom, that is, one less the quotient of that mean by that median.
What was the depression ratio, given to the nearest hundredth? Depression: 0.13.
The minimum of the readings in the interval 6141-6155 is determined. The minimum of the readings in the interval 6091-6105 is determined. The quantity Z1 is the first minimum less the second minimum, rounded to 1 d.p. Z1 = 5.0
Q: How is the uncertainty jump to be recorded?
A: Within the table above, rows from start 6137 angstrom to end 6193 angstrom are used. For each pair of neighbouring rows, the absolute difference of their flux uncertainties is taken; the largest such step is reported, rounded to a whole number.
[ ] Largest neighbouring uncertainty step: 5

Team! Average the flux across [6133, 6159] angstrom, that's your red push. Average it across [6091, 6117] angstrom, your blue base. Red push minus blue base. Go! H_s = -0.38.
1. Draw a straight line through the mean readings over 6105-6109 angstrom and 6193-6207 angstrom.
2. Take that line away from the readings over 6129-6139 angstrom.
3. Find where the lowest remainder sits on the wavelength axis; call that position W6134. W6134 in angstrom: 6134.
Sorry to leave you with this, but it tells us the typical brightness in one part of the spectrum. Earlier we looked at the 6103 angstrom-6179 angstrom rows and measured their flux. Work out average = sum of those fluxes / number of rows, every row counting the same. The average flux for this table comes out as 21.6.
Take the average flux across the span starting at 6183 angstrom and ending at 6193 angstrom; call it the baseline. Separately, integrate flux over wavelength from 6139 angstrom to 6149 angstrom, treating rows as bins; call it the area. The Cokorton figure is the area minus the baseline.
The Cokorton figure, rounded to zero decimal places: 214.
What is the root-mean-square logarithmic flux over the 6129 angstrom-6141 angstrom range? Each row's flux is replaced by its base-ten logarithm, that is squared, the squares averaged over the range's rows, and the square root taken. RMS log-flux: 1.31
